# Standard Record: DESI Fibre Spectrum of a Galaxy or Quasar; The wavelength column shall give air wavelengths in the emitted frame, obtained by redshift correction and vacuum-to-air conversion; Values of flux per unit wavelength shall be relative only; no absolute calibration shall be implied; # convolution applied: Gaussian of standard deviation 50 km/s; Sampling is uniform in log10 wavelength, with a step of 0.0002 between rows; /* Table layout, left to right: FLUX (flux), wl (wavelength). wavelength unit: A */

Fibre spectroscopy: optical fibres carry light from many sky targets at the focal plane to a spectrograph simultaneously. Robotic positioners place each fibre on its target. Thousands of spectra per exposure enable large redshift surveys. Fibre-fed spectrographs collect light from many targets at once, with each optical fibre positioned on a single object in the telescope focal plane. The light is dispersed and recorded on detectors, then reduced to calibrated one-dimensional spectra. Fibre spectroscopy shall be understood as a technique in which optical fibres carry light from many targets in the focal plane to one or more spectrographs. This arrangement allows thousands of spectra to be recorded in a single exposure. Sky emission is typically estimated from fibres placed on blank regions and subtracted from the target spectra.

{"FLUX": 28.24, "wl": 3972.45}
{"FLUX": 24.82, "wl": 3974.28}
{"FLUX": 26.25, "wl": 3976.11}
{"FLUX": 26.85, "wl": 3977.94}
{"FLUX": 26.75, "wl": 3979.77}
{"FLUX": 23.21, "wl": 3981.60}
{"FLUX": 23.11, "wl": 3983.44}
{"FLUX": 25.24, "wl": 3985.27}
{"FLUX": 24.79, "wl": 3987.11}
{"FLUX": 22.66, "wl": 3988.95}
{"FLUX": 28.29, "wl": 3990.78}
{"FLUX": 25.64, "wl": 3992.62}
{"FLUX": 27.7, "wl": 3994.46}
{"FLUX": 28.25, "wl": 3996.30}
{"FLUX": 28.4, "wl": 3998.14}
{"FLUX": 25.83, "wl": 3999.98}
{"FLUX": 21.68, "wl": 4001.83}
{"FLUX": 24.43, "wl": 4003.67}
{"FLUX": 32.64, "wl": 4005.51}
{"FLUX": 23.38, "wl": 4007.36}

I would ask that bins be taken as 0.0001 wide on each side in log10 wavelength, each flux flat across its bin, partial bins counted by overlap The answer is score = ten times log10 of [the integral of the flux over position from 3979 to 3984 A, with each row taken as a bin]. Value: 20.9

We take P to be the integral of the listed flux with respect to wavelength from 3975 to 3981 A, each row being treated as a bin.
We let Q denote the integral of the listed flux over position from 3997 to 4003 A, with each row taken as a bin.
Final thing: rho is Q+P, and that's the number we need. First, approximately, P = 158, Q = 152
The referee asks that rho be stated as 311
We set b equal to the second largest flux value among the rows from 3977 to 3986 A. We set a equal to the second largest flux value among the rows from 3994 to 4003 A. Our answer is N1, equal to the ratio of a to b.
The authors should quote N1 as 1.06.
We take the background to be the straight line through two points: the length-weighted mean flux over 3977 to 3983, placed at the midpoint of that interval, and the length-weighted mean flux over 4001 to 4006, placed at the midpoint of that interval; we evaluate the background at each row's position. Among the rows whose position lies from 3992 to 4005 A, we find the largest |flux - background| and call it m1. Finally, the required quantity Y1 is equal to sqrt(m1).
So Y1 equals 2.03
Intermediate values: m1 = 4.11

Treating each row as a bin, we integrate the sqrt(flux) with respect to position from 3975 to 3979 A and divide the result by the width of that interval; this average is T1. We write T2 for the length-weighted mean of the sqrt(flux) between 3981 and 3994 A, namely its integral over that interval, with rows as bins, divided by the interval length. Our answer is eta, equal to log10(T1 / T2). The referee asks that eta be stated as 0.015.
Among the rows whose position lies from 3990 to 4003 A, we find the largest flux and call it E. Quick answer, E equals 28.4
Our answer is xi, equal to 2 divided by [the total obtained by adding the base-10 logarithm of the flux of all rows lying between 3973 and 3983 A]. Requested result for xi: 0.28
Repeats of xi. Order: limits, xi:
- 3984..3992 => 0.36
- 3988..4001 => 0.20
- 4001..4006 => 0.47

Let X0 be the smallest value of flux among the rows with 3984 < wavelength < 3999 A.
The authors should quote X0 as 22.66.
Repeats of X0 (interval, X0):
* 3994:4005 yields 21.68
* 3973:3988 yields 23.11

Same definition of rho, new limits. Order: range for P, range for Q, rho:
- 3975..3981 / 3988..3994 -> 313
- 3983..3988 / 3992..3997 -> 259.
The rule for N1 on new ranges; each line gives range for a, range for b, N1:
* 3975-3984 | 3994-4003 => 0.95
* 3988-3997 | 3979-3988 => 1.12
